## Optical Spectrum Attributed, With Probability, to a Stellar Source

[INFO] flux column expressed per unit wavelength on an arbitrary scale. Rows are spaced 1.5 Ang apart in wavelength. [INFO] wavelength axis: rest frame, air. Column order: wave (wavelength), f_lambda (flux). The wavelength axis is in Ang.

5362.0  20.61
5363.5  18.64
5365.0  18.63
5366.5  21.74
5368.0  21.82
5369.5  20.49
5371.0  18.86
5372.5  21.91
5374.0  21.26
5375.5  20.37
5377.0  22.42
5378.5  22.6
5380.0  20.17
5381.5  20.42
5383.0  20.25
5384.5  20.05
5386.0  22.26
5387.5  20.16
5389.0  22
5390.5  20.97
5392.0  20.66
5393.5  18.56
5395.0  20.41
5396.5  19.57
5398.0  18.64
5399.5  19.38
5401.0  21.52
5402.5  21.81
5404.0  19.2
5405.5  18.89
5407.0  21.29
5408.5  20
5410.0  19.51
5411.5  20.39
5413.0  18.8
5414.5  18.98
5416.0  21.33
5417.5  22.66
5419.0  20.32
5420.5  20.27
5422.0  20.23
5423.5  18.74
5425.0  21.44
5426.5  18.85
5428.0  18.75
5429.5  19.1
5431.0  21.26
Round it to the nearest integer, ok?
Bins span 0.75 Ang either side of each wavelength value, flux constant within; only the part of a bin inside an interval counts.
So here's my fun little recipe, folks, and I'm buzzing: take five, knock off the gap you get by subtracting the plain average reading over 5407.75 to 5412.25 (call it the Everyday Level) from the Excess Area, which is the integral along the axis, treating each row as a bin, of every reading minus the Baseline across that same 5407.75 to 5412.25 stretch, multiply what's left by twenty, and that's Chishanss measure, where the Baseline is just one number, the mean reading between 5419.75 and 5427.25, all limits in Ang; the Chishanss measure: 494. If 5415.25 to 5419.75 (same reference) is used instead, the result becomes 391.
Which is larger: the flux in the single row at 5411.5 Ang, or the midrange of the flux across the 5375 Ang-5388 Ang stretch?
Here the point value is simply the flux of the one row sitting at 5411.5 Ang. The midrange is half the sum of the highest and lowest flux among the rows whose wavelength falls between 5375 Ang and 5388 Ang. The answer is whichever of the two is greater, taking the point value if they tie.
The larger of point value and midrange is 21.3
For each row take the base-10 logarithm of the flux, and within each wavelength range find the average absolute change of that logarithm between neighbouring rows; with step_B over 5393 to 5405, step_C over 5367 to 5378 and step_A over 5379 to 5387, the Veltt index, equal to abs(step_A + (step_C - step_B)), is 0.019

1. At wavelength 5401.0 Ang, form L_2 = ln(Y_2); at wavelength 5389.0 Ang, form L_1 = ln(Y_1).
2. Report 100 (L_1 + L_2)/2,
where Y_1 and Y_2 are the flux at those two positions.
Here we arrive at 308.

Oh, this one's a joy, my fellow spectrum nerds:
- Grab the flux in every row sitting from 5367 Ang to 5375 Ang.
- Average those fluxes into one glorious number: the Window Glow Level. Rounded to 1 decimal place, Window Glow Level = 20.9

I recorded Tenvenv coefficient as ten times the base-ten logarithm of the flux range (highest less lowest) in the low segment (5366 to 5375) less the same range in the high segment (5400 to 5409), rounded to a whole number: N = -9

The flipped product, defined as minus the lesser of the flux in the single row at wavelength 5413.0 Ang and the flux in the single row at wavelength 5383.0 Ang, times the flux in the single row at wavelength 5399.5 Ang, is -364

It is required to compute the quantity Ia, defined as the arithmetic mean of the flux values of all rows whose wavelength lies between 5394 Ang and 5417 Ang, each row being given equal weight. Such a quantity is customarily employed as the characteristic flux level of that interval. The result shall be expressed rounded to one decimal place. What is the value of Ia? 20.0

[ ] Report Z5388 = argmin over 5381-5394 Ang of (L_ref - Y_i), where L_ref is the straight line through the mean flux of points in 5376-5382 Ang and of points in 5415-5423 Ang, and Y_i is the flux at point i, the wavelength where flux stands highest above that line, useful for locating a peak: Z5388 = 5386.0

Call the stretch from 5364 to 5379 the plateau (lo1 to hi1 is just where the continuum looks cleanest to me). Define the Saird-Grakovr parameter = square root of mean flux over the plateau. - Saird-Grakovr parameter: 4.58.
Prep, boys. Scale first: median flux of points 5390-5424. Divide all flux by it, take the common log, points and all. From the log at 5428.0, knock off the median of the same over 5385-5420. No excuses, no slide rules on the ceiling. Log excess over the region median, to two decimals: -0.03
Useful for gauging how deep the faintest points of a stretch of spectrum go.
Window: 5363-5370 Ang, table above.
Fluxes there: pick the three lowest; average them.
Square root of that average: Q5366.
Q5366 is 4.39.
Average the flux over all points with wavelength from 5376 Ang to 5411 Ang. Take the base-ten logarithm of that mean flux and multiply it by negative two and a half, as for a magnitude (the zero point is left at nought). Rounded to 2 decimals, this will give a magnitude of -3.28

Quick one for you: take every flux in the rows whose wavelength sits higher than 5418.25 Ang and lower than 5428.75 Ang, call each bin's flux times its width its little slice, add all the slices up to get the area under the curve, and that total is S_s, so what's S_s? 208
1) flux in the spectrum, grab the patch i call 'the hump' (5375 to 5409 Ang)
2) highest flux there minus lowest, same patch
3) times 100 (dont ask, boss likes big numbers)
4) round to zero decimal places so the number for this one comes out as 404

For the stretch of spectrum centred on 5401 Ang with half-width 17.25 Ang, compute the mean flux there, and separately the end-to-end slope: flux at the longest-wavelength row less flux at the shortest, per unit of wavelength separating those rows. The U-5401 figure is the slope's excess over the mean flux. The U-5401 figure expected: -20.2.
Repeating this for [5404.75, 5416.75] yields -19.7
